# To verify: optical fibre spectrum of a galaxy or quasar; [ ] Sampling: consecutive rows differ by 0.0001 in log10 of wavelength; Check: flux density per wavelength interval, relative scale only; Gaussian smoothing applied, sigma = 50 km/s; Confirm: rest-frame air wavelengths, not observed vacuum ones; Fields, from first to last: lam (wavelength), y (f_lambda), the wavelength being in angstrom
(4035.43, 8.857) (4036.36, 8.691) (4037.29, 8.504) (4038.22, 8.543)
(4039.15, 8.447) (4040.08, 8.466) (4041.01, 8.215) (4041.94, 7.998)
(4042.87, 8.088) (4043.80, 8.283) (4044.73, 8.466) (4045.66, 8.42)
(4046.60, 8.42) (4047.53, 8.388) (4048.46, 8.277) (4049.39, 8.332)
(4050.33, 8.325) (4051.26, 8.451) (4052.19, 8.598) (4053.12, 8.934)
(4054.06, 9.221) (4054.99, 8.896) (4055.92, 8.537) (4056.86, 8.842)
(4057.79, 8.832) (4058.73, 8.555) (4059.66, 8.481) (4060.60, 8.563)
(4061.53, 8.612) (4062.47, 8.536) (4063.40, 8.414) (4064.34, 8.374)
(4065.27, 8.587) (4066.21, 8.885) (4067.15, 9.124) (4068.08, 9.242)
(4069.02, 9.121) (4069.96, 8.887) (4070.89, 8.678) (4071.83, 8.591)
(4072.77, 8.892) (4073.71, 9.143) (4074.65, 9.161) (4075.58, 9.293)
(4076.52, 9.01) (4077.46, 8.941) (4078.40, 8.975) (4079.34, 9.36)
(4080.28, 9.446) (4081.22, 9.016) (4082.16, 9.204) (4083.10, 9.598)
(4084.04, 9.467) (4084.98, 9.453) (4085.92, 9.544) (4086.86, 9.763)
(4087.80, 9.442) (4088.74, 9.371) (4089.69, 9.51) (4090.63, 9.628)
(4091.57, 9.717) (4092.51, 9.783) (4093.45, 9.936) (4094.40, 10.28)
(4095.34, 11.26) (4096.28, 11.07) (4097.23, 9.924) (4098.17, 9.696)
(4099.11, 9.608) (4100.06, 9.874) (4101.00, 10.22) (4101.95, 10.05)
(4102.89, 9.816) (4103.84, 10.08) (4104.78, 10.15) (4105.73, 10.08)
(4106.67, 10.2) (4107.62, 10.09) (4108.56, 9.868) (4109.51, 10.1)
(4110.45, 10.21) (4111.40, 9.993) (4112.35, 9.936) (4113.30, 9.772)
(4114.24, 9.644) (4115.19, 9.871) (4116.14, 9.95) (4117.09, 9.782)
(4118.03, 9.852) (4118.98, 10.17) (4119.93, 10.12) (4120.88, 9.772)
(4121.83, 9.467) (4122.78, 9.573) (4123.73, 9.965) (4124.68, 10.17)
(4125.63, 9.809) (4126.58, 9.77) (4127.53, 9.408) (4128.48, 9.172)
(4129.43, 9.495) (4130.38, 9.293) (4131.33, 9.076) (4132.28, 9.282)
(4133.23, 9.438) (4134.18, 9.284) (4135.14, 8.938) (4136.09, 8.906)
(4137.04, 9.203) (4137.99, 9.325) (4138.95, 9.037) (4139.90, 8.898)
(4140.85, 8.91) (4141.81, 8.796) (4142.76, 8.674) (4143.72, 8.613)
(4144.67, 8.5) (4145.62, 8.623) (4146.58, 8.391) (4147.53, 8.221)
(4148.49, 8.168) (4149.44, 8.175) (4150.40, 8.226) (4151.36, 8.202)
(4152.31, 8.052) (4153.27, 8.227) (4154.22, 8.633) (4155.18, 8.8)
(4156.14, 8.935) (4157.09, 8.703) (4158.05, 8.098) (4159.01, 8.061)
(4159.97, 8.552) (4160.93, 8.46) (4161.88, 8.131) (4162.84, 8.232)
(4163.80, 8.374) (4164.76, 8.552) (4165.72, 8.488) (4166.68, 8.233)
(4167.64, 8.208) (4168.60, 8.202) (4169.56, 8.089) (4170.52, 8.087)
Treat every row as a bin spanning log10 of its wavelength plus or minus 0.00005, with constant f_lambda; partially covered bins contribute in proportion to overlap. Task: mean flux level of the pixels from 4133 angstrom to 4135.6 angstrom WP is 9.2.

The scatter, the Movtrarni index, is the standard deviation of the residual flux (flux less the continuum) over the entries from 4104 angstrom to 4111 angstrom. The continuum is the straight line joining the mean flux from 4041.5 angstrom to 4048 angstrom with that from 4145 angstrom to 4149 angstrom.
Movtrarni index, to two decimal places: 0.11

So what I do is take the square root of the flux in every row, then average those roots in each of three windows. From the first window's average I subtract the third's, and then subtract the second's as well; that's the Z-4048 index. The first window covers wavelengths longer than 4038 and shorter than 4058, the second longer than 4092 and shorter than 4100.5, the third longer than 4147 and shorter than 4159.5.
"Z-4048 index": -3.16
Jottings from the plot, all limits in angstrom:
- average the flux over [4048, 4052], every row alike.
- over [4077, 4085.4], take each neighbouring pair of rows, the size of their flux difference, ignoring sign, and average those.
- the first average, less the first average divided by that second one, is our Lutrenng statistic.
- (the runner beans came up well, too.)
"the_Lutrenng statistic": -32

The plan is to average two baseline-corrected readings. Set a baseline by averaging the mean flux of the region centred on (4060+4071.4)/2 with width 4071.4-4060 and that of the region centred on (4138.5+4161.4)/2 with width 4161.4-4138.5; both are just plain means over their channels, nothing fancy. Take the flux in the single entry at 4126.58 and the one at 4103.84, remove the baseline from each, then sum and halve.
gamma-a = 1.3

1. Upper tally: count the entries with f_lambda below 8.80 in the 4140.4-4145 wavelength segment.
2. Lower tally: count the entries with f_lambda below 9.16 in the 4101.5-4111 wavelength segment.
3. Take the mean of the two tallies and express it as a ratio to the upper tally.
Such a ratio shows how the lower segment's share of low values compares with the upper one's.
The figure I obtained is 0.50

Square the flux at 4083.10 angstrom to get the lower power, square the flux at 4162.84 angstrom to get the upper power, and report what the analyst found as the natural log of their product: 8.74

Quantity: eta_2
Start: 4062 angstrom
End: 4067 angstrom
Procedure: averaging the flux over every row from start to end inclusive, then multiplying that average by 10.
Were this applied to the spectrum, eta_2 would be 86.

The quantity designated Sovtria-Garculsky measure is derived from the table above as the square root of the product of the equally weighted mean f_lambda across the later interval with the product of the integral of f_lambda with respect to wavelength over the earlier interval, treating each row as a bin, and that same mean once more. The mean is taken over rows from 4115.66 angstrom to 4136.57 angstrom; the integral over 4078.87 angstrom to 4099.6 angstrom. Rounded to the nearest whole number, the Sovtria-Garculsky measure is 136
